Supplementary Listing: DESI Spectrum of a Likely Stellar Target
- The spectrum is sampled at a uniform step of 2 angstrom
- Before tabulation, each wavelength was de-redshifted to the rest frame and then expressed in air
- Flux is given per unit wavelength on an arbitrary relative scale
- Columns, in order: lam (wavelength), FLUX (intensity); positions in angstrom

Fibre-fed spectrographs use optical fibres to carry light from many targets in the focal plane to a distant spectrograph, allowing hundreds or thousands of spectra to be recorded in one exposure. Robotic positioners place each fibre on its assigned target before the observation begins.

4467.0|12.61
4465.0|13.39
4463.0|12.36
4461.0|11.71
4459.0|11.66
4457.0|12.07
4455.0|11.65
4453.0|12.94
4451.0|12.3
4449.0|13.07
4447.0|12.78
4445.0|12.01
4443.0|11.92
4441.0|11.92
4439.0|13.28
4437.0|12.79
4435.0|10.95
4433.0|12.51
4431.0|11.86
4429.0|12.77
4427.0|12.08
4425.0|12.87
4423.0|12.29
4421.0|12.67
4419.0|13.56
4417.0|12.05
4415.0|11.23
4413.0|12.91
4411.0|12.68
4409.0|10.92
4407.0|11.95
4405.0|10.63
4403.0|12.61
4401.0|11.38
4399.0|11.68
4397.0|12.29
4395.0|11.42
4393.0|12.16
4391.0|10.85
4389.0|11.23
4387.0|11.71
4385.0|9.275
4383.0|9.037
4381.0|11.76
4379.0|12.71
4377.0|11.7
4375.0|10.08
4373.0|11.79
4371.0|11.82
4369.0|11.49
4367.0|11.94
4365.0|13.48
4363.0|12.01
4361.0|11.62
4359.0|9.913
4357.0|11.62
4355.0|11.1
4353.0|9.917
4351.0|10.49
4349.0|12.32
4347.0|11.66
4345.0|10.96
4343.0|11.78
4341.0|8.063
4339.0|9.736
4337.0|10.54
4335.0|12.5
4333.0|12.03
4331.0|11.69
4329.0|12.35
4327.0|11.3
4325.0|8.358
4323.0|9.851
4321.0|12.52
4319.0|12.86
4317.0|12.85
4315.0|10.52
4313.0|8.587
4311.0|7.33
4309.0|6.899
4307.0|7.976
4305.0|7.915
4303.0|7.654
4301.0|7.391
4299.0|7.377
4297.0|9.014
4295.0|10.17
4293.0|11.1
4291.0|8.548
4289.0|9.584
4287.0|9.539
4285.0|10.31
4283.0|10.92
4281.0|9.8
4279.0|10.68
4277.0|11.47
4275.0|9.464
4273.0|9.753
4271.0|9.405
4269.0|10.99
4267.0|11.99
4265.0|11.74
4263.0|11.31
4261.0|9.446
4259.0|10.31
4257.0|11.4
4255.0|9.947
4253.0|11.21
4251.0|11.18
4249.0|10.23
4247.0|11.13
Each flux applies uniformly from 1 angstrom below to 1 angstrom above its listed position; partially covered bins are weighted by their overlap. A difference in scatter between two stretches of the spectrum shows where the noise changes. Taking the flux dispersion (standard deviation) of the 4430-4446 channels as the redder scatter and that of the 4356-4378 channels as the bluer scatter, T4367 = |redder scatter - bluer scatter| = 0.25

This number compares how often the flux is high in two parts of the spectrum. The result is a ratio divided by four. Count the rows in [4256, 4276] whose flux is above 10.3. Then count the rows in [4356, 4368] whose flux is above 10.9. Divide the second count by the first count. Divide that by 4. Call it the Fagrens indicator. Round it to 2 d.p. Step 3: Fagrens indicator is 0.21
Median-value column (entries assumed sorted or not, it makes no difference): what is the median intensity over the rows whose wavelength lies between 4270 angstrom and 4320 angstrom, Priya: 9.5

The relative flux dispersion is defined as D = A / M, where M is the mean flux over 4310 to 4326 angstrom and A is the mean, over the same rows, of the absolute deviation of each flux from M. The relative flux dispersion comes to 0.18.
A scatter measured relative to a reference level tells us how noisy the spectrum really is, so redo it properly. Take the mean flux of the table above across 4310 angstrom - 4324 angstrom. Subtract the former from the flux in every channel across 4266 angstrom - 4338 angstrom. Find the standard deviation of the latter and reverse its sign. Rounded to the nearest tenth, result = -1.7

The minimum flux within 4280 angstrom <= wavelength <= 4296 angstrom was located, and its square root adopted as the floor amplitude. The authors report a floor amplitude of 2.92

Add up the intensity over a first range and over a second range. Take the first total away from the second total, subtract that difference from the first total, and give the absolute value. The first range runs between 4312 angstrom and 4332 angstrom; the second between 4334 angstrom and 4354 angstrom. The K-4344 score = 114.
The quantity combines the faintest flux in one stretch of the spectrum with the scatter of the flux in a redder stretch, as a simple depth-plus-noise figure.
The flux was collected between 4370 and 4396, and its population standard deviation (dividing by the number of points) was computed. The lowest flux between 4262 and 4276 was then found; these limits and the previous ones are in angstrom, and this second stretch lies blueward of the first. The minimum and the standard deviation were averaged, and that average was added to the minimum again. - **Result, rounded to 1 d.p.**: 14.6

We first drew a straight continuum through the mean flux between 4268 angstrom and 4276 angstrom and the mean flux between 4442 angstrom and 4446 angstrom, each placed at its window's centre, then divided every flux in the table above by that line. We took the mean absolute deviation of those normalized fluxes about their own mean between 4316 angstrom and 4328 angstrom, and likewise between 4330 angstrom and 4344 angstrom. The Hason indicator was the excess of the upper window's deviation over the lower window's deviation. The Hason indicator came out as -0.023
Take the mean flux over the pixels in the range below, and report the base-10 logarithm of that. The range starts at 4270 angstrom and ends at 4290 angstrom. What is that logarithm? 1.00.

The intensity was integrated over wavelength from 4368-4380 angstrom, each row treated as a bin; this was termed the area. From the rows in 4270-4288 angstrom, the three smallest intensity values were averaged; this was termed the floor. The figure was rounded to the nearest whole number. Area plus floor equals 149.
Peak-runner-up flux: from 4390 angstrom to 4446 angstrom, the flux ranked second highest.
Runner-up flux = 13.28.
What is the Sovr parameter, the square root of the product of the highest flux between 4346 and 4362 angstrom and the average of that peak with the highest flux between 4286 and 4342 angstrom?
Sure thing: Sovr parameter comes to 12.5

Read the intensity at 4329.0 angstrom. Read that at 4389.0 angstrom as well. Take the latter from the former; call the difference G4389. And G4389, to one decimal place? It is 1.1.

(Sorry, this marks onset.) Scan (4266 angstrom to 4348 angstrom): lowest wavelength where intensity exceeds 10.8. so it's 4267.0 angstrom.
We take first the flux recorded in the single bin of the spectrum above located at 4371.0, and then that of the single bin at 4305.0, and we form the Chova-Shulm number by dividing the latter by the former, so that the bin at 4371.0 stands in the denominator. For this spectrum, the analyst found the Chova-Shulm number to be 0.67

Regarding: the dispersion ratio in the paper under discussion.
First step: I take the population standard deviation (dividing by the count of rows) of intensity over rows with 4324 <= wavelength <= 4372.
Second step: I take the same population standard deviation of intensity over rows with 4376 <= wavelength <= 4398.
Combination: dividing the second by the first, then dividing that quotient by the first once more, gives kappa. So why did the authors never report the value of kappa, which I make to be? 0.72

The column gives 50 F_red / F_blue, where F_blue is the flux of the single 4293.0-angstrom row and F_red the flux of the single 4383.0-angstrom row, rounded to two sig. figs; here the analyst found 41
